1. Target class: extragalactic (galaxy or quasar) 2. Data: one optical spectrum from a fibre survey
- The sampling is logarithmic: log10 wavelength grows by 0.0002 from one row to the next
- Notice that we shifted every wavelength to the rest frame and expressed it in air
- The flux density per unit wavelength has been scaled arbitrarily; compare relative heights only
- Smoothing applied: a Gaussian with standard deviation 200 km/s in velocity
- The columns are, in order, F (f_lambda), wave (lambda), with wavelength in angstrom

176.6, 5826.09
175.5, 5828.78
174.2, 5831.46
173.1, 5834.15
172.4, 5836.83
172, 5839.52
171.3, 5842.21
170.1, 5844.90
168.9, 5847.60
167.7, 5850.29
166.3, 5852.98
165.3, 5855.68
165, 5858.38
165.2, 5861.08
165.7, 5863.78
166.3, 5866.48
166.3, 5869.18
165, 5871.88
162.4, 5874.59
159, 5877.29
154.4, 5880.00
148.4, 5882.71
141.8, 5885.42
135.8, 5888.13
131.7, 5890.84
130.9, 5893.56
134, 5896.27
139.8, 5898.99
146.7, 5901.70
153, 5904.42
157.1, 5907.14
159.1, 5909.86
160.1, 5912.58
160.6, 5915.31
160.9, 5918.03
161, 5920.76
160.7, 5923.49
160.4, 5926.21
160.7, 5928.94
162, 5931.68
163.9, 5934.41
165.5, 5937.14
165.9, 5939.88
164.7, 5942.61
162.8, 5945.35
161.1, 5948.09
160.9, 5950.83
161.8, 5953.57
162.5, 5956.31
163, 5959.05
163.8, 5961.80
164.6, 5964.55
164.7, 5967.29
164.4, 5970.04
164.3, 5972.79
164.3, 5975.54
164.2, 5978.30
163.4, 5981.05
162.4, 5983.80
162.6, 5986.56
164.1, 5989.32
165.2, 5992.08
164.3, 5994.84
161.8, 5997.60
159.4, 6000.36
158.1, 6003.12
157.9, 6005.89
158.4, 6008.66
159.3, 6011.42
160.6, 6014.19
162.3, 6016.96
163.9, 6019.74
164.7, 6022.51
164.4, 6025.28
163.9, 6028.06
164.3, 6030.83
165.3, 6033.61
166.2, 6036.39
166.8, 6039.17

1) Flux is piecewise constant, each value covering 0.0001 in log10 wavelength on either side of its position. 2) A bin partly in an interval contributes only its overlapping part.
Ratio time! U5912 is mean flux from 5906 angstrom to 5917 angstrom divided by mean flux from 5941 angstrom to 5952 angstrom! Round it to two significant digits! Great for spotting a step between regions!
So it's 0.98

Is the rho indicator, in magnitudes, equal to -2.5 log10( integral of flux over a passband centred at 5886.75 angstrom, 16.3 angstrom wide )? -8.40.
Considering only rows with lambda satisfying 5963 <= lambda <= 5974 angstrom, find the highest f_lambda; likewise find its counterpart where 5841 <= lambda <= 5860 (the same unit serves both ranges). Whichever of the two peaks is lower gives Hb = 165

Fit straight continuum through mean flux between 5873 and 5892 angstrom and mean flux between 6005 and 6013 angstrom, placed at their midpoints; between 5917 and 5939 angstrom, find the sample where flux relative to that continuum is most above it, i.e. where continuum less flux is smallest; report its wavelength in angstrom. 5937.14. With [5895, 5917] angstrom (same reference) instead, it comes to 5915.31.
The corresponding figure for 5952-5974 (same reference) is 5964.55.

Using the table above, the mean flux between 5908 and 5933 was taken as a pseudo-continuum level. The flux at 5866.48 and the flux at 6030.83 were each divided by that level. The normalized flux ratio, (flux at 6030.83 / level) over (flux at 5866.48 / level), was 0.99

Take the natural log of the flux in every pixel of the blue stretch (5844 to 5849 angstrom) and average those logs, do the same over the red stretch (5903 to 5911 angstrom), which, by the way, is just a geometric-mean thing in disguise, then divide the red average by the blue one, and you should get 0.98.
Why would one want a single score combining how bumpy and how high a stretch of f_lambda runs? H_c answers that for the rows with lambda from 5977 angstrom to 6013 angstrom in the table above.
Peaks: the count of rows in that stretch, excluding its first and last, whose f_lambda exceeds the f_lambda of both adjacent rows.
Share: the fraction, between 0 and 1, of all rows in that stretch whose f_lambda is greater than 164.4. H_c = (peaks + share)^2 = 1.16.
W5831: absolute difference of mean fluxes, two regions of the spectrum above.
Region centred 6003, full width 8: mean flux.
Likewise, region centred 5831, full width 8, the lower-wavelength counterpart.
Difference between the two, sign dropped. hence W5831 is 16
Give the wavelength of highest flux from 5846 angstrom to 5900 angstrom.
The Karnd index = 5847.60 angstrom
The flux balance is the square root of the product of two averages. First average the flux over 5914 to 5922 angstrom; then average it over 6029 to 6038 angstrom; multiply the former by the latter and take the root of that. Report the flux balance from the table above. 163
